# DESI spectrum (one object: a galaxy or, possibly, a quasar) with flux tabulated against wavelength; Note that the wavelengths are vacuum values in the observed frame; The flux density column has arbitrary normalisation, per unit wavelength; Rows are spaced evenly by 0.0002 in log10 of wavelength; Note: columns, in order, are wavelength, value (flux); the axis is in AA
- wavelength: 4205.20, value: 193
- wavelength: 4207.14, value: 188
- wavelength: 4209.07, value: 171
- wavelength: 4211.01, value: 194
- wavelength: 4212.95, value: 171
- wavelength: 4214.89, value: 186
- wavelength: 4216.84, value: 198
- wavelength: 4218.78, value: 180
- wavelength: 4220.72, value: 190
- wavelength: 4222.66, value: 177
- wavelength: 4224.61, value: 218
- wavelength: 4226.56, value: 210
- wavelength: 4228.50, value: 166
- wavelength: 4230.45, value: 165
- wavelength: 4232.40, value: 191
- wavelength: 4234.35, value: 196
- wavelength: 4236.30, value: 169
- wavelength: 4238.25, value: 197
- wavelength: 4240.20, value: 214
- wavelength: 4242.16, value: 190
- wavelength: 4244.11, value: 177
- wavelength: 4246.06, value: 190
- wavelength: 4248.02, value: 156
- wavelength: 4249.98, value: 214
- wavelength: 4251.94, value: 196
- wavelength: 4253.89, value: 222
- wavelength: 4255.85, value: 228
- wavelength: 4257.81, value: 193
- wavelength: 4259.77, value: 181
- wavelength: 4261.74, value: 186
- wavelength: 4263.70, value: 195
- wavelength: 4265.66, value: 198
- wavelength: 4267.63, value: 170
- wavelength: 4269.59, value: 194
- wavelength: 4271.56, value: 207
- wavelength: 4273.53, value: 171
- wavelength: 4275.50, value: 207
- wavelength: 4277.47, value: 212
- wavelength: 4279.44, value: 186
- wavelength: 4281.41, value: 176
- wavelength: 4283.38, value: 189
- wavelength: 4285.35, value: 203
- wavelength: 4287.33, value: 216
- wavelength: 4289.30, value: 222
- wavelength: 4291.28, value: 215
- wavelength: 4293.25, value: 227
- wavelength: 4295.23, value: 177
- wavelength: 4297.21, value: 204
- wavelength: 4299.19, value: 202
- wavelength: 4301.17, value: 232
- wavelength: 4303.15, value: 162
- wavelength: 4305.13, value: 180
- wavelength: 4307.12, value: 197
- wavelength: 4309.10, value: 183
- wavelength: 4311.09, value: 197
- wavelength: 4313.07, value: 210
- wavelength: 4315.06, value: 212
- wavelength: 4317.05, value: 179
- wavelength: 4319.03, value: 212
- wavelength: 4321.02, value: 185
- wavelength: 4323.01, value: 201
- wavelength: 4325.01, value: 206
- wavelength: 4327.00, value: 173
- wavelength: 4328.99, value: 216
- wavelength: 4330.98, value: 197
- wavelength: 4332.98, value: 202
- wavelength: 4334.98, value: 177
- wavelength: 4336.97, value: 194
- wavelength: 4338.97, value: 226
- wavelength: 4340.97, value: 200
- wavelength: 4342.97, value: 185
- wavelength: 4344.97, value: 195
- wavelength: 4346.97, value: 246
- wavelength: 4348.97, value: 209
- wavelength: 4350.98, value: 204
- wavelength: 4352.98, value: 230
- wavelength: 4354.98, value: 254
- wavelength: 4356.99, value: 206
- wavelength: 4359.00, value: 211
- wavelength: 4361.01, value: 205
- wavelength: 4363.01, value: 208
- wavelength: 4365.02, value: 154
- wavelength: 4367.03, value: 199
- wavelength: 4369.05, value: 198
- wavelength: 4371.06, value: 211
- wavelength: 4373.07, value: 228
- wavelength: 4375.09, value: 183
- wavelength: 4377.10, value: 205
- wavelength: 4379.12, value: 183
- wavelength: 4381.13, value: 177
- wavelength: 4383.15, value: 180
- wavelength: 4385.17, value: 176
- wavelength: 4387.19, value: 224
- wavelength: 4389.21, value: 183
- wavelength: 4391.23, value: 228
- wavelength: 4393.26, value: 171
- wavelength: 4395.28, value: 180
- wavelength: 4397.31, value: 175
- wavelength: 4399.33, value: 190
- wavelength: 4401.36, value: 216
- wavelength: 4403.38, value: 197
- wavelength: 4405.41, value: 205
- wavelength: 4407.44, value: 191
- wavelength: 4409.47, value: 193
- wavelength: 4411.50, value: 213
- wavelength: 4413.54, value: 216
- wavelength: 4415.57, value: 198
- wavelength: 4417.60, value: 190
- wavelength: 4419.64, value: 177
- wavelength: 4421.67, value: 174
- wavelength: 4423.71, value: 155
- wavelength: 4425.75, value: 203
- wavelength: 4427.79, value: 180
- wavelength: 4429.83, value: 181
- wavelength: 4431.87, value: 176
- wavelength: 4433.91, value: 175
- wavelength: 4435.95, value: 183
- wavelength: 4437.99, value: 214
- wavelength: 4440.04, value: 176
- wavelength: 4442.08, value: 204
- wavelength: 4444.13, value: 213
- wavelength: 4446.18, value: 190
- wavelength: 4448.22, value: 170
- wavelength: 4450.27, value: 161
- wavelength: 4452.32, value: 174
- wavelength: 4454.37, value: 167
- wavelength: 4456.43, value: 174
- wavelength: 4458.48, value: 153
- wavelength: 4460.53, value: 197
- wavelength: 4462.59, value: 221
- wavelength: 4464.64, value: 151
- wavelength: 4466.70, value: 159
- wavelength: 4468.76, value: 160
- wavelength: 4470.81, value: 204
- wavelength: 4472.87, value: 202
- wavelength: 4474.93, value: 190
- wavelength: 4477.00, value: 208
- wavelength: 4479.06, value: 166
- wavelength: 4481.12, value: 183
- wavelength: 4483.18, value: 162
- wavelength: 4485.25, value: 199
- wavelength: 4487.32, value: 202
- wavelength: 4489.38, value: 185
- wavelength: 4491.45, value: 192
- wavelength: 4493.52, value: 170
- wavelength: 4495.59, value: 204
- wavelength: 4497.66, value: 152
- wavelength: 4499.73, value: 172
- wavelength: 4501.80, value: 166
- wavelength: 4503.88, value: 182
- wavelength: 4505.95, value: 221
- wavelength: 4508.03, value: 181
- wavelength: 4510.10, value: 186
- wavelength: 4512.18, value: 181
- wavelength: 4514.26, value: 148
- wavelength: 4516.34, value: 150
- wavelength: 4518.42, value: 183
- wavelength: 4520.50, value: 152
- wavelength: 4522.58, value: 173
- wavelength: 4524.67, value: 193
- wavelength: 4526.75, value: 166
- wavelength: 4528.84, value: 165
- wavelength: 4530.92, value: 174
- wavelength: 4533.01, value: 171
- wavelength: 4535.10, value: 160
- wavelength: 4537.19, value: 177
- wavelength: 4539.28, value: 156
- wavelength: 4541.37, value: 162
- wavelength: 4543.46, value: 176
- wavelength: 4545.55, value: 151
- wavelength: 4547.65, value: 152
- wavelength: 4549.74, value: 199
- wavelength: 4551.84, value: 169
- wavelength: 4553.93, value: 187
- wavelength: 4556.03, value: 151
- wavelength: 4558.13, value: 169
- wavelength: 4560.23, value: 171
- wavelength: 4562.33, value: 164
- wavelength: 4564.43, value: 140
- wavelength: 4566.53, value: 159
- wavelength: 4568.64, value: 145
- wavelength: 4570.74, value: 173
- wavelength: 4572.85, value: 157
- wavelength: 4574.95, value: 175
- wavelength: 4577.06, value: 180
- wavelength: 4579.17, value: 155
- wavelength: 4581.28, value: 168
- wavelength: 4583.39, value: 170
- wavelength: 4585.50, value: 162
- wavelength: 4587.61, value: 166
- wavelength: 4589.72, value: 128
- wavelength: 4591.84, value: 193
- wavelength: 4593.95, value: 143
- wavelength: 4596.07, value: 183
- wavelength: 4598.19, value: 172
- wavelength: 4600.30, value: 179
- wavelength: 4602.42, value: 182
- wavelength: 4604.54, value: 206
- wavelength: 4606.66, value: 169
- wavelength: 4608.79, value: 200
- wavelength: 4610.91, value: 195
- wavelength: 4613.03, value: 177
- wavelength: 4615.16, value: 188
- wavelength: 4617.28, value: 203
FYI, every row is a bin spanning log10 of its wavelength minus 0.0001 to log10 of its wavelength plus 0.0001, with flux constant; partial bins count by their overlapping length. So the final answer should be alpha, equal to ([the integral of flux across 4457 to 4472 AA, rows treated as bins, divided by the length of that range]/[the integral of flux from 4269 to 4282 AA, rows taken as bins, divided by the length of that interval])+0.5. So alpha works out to 1.42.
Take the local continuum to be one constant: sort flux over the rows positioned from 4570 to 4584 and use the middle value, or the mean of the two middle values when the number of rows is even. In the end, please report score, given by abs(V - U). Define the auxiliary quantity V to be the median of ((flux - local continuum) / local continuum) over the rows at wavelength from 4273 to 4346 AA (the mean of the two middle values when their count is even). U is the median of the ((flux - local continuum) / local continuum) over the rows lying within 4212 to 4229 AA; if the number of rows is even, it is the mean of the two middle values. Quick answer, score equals 0.082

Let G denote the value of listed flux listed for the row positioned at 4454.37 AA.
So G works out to 167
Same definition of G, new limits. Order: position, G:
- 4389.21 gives 183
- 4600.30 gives 179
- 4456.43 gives 174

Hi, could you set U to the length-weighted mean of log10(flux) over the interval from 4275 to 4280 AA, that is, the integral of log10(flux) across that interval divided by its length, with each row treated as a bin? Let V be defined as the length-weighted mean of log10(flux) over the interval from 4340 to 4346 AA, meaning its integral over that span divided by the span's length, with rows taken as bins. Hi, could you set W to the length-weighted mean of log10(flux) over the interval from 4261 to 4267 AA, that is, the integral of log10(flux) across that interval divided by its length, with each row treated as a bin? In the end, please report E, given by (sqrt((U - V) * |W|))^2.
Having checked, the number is 0.04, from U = 2.31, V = 2.29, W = 2.28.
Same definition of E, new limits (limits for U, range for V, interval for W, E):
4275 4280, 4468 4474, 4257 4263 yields 0.06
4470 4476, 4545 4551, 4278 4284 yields 0.16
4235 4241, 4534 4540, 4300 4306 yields 0.16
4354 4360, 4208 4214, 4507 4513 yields 0.20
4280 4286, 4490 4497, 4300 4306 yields 0.02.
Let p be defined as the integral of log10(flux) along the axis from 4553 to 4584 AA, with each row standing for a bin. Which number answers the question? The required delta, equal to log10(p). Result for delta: 1.8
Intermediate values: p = 69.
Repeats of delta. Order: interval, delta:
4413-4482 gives 2.2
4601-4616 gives 1.5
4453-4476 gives 1.7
